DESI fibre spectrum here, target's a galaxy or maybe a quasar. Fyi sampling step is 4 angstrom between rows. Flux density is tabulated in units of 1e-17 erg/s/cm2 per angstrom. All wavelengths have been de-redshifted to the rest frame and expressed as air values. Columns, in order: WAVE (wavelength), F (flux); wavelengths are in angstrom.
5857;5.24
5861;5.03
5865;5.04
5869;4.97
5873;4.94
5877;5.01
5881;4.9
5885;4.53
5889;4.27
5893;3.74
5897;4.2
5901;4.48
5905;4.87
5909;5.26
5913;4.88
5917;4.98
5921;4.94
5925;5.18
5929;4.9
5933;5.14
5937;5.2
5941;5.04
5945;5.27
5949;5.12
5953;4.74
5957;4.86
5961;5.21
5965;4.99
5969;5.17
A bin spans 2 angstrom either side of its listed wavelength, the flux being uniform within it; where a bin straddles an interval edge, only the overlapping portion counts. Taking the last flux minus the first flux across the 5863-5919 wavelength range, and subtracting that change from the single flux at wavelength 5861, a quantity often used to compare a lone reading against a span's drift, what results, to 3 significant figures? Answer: 5.09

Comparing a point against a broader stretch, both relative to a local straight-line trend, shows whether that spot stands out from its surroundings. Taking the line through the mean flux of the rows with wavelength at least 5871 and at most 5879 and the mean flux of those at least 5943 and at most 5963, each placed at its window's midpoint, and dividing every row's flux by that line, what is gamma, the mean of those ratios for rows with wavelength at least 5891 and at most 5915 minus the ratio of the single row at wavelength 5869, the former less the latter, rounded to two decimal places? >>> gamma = -0.09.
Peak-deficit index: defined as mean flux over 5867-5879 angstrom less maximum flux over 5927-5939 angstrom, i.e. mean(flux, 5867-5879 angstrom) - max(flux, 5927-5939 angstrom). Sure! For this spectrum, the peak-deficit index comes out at -0.2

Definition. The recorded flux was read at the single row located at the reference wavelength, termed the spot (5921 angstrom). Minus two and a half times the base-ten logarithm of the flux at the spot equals -1.73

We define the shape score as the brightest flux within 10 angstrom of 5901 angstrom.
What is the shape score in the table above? 5.26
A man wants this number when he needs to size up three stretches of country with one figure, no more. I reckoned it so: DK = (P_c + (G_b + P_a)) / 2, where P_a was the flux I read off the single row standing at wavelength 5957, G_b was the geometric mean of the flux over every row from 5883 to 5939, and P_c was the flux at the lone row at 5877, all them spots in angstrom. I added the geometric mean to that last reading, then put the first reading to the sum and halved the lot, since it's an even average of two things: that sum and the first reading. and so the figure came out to 7.30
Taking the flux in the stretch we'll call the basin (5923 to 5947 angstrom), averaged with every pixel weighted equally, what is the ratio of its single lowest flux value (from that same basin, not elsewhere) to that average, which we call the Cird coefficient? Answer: 0.96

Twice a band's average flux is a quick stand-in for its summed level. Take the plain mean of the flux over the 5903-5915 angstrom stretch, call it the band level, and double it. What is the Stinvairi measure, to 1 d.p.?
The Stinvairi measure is 10.0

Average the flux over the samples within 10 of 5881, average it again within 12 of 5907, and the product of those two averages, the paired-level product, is 22.6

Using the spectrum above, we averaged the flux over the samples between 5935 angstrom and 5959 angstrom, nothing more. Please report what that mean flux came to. 5.04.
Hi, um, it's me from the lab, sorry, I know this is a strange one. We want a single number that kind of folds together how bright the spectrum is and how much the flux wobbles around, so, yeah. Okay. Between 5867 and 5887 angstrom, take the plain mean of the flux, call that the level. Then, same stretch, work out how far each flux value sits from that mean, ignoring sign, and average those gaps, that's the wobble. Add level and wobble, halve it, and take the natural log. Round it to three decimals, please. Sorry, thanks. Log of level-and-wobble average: 0.917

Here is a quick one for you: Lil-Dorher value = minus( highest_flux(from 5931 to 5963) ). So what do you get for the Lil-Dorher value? -5.27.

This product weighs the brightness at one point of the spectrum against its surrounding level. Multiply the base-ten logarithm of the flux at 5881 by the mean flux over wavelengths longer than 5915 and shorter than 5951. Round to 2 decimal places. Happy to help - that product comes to 3.51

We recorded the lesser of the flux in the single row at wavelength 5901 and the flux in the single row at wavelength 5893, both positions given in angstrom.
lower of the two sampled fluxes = 3.74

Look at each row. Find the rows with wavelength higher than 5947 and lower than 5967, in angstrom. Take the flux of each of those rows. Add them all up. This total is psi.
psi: 24.9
